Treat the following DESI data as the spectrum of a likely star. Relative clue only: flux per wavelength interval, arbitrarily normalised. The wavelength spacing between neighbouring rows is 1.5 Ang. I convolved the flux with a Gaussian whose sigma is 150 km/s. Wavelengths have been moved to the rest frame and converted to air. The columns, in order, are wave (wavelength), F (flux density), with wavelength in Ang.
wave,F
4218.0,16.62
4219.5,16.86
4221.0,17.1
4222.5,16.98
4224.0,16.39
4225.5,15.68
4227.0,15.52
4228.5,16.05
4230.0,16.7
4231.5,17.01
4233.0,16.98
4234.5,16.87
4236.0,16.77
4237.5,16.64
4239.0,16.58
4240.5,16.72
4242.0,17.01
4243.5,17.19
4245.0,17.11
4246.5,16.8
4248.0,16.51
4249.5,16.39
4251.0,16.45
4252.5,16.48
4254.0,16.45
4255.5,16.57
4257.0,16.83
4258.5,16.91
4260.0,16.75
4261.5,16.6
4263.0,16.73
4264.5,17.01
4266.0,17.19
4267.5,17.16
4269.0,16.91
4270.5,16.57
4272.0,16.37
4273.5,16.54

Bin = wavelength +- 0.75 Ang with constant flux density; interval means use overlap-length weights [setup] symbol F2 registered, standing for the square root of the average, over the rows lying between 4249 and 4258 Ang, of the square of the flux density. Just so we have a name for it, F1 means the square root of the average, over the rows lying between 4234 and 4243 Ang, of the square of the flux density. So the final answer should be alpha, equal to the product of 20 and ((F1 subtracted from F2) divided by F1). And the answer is -0.3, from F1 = 16.77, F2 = 16.5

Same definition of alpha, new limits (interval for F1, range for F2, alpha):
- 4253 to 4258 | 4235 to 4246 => 0.3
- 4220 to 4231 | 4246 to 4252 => 0.2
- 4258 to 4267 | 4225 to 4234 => -0.6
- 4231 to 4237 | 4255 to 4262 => -0.2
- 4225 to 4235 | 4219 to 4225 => 0.5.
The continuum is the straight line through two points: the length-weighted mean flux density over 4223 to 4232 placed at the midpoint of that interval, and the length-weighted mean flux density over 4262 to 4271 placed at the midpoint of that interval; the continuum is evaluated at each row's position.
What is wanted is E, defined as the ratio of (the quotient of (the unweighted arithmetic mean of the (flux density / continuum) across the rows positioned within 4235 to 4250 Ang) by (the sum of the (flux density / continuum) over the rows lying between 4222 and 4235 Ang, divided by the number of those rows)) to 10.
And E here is 0.100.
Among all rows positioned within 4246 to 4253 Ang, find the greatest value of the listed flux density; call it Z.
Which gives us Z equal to 16.8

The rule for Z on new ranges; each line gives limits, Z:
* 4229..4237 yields 17.01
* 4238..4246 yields 17.19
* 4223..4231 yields 16.7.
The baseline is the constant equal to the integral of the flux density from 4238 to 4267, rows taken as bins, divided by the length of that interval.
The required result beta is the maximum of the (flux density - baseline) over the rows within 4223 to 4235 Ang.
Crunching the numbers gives 0.26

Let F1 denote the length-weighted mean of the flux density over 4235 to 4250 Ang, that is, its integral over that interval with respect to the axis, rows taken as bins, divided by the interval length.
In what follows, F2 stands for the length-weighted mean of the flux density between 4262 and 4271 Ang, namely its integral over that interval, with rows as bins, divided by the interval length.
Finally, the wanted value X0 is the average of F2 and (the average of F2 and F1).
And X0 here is 16.89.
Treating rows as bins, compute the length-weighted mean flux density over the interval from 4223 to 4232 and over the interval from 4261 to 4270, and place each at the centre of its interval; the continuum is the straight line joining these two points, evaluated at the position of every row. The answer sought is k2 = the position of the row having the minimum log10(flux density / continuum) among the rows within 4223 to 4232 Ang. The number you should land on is 4227.0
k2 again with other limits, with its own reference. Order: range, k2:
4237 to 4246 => 4239.0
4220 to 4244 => 4227.0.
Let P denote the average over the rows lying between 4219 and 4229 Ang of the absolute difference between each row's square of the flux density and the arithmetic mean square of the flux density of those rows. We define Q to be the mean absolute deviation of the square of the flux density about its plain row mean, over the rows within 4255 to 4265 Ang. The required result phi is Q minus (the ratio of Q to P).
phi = 3.9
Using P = 17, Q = 4.2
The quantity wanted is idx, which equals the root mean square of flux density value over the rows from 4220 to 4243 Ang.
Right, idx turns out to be 16.6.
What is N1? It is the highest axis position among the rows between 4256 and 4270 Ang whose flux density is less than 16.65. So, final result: 4261.5 Ang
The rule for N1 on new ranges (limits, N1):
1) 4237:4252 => 4251.0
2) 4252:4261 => 4255.5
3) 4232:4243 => 4239.0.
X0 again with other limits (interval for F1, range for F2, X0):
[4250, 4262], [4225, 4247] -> 16.64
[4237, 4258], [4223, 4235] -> 16.48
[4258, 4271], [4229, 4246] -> 16.86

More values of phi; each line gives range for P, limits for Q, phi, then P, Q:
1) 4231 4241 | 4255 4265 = 3.3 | 5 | 4.2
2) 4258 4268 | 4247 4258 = 2.8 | 6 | 3.3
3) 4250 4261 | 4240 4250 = 6.7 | 6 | 8.2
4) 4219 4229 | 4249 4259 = 5.2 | 17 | 5.5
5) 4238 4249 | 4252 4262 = 4.3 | 7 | 5.0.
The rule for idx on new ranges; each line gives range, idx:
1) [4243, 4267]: 16.8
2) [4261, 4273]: 16.8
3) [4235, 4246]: 16.9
